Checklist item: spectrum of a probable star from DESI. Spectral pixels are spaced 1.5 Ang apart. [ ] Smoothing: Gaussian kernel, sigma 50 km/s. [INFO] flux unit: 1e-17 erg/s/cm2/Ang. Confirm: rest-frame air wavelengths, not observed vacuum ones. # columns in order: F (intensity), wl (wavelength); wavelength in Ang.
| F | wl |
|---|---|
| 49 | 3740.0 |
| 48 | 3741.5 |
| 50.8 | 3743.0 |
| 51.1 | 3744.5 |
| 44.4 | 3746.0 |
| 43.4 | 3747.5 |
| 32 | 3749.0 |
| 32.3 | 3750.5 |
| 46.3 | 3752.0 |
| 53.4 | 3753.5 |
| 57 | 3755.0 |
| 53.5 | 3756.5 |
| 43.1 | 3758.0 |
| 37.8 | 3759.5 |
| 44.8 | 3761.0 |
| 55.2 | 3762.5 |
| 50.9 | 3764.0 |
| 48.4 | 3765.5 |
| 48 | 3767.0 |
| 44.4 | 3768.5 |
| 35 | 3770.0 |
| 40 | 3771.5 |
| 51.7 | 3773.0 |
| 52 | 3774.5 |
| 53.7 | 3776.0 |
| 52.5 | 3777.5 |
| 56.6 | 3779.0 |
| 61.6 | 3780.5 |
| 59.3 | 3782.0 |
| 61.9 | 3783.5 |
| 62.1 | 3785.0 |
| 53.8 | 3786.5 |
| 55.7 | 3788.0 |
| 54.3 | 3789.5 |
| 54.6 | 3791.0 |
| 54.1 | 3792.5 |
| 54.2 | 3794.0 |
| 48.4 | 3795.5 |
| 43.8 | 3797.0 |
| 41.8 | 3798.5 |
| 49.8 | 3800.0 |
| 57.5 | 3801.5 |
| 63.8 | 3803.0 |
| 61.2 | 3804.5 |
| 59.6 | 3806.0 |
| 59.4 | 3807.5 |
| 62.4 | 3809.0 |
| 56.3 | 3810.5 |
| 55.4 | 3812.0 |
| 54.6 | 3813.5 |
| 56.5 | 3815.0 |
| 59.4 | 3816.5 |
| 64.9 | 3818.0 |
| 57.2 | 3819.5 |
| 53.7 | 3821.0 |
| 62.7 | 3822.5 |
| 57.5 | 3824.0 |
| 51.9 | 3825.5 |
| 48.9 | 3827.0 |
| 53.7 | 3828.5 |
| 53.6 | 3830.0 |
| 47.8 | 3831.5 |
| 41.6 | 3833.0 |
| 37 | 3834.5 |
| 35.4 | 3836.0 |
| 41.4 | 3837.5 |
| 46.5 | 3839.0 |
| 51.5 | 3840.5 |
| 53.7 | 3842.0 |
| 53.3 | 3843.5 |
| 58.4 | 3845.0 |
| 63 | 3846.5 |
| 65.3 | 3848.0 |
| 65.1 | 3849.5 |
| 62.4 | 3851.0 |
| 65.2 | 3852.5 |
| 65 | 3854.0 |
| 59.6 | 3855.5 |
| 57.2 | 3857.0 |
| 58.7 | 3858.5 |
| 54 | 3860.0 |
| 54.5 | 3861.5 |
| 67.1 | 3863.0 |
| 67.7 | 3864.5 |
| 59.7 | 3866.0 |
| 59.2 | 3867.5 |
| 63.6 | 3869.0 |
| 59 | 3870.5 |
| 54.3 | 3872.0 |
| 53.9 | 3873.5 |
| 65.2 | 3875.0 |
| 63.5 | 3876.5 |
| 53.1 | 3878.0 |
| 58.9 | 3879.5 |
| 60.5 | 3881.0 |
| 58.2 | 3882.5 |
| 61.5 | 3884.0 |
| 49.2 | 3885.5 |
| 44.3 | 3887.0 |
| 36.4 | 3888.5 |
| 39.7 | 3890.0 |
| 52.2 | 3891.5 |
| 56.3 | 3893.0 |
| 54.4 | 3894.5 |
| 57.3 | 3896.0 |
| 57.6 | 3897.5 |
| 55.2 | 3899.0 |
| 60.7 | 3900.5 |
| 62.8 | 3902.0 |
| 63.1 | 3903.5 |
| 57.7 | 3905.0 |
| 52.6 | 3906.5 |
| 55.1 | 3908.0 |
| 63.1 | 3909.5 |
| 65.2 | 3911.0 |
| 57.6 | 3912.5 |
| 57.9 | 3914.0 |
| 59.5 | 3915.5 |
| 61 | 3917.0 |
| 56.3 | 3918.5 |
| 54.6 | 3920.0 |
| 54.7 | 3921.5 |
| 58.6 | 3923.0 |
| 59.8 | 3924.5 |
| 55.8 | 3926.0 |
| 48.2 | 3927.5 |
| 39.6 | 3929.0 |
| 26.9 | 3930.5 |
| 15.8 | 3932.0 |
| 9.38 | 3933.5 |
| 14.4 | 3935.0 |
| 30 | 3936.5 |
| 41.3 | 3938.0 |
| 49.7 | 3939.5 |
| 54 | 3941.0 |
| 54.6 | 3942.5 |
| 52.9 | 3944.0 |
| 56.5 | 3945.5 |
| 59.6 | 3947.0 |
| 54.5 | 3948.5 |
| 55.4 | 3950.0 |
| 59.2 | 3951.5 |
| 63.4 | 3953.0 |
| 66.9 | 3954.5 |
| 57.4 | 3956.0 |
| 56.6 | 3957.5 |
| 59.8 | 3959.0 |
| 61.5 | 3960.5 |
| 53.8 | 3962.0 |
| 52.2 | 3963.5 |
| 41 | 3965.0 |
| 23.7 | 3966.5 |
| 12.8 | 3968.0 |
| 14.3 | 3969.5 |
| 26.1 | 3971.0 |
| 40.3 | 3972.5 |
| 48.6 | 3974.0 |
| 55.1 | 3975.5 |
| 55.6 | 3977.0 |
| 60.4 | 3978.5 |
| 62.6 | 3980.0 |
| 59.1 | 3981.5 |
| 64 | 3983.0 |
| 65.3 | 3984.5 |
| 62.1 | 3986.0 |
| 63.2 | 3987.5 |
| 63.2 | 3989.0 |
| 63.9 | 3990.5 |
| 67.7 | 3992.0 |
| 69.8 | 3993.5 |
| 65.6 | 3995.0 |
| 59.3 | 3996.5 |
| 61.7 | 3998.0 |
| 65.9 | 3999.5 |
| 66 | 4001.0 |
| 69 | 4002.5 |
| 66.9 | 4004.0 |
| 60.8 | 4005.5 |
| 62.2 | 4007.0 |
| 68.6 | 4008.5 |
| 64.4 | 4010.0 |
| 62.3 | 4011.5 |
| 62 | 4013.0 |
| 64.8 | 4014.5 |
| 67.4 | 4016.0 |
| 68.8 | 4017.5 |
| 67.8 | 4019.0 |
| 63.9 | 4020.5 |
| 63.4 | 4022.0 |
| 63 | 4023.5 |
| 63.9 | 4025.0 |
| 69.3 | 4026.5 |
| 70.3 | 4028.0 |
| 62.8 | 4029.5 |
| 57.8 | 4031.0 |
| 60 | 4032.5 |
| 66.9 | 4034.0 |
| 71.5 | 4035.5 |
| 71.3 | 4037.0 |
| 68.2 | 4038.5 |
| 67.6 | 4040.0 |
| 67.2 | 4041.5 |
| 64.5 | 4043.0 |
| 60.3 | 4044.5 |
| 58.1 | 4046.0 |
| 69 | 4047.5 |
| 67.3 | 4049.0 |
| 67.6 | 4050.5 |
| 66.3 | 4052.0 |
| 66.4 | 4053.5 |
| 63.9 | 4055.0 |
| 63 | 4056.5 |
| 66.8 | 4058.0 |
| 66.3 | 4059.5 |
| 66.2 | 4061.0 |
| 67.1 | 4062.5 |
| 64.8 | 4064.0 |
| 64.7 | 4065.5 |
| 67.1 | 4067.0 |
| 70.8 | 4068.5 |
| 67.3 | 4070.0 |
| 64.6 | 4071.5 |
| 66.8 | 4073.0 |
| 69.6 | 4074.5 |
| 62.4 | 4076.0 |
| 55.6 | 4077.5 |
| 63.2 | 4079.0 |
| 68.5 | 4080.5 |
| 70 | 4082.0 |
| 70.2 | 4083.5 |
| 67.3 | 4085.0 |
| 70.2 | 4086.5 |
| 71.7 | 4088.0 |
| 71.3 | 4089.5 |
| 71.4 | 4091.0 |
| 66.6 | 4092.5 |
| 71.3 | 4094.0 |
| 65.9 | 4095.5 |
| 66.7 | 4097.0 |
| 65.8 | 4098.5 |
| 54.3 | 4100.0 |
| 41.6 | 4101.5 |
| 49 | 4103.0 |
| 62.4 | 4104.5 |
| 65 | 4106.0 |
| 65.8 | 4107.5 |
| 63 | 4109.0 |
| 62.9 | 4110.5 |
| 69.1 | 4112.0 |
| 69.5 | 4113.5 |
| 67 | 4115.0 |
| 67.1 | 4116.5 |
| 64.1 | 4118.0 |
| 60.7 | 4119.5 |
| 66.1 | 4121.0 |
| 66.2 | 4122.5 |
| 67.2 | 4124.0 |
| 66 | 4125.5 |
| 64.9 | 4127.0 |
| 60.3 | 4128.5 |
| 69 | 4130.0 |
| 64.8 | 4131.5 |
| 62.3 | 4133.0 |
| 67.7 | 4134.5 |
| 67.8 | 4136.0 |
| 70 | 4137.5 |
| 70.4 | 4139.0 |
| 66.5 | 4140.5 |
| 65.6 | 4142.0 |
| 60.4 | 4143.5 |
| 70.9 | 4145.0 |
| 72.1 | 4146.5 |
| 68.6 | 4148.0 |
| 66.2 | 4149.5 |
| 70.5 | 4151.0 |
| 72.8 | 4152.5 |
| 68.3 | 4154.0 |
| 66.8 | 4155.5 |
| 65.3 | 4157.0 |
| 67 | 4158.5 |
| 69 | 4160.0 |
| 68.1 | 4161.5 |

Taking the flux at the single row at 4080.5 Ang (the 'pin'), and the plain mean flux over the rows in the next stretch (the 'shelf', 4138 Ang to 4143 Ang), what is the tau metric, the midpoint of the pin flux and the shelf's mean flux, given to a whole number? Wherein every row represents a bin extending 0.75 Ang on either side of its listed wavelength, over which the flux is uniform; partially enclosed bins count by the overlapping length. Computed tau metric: 68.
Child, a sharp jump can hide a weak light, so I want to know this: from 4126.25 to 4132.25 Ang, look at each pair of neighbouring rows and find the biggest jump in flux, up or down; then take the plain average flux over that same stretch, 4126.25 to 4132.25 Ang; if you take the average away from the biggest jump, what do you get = -56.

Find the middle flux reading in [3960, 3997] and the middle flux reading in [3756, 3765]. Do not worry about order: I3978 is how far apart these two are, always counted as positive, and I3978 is 11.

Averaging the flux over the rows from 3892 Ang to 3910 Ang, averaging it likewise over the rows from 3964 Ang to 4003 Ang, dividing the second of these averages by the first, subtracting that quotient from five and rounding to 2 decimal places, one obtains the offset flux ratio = 4.07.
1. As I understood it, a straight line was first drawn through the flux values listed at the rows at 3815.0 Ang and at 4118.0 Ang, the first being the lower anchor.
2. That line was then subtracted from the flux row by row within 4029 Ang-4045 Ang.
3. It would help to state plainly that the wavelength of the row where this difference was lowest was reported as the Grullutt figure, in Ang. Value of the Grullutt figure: 4031.0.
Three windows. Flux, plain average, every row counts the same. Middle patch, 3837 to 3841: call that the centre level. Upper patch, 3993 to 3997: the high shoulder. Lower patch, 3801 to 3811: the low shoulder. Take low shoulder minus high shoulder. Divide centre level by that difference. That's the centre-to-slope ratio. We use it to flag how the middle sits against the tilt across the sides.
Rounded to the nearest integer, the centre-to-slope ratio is -10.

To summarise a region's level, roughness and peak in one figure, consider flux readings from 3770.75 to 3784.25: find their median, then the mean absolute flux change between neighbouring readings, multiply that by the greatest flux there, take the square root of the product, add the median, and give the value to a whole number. 69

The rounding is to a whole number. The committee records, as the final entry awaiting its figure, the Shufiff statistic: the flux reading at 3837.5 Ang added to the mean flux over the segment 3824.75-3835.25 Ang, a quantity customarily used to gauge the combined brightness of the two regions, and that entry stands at 89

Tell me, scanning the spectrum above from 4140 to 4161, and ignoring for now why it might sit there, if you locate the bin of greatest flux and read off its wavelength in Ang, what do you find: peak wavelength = 4152.5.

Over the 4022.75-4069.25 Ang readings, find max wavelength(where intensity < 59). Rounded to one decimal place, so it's 4046.0 Ang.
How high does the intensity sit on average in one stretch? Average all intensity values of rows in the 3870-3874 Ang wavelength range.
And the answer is 56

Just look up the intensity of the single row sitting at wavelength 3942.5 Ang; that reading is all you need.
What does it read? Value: 54.6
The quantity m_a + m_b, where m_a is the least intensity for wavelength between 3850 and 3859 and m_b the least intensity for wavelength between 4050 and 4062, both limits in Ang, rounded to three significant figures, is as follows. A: 120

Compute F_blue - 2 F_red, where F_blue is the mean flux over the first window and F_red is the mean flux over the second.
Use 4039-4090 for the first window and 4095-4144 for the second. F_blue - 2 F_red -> -61.9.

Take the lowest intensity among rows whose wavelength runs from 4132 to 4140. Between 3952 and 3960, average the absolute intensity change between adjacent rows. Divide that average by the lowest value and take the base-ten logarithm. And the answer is -1.17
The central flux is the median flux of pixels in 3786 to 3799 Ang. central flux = 54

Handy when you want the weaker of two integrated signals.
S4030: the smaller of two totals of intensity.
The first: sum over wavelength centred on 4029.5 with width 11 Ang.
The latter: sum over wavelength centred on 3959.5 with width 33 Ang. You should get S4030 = 451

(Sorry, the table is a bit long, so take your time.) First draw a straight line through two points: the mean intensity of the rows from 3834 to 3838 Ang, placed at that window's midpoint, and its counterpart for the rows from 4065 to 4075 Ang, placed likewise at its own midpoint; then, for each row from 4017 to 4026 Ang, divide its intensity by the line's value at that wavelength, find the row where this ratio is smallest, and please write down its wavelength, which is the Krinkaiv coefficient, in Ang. 4023.5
